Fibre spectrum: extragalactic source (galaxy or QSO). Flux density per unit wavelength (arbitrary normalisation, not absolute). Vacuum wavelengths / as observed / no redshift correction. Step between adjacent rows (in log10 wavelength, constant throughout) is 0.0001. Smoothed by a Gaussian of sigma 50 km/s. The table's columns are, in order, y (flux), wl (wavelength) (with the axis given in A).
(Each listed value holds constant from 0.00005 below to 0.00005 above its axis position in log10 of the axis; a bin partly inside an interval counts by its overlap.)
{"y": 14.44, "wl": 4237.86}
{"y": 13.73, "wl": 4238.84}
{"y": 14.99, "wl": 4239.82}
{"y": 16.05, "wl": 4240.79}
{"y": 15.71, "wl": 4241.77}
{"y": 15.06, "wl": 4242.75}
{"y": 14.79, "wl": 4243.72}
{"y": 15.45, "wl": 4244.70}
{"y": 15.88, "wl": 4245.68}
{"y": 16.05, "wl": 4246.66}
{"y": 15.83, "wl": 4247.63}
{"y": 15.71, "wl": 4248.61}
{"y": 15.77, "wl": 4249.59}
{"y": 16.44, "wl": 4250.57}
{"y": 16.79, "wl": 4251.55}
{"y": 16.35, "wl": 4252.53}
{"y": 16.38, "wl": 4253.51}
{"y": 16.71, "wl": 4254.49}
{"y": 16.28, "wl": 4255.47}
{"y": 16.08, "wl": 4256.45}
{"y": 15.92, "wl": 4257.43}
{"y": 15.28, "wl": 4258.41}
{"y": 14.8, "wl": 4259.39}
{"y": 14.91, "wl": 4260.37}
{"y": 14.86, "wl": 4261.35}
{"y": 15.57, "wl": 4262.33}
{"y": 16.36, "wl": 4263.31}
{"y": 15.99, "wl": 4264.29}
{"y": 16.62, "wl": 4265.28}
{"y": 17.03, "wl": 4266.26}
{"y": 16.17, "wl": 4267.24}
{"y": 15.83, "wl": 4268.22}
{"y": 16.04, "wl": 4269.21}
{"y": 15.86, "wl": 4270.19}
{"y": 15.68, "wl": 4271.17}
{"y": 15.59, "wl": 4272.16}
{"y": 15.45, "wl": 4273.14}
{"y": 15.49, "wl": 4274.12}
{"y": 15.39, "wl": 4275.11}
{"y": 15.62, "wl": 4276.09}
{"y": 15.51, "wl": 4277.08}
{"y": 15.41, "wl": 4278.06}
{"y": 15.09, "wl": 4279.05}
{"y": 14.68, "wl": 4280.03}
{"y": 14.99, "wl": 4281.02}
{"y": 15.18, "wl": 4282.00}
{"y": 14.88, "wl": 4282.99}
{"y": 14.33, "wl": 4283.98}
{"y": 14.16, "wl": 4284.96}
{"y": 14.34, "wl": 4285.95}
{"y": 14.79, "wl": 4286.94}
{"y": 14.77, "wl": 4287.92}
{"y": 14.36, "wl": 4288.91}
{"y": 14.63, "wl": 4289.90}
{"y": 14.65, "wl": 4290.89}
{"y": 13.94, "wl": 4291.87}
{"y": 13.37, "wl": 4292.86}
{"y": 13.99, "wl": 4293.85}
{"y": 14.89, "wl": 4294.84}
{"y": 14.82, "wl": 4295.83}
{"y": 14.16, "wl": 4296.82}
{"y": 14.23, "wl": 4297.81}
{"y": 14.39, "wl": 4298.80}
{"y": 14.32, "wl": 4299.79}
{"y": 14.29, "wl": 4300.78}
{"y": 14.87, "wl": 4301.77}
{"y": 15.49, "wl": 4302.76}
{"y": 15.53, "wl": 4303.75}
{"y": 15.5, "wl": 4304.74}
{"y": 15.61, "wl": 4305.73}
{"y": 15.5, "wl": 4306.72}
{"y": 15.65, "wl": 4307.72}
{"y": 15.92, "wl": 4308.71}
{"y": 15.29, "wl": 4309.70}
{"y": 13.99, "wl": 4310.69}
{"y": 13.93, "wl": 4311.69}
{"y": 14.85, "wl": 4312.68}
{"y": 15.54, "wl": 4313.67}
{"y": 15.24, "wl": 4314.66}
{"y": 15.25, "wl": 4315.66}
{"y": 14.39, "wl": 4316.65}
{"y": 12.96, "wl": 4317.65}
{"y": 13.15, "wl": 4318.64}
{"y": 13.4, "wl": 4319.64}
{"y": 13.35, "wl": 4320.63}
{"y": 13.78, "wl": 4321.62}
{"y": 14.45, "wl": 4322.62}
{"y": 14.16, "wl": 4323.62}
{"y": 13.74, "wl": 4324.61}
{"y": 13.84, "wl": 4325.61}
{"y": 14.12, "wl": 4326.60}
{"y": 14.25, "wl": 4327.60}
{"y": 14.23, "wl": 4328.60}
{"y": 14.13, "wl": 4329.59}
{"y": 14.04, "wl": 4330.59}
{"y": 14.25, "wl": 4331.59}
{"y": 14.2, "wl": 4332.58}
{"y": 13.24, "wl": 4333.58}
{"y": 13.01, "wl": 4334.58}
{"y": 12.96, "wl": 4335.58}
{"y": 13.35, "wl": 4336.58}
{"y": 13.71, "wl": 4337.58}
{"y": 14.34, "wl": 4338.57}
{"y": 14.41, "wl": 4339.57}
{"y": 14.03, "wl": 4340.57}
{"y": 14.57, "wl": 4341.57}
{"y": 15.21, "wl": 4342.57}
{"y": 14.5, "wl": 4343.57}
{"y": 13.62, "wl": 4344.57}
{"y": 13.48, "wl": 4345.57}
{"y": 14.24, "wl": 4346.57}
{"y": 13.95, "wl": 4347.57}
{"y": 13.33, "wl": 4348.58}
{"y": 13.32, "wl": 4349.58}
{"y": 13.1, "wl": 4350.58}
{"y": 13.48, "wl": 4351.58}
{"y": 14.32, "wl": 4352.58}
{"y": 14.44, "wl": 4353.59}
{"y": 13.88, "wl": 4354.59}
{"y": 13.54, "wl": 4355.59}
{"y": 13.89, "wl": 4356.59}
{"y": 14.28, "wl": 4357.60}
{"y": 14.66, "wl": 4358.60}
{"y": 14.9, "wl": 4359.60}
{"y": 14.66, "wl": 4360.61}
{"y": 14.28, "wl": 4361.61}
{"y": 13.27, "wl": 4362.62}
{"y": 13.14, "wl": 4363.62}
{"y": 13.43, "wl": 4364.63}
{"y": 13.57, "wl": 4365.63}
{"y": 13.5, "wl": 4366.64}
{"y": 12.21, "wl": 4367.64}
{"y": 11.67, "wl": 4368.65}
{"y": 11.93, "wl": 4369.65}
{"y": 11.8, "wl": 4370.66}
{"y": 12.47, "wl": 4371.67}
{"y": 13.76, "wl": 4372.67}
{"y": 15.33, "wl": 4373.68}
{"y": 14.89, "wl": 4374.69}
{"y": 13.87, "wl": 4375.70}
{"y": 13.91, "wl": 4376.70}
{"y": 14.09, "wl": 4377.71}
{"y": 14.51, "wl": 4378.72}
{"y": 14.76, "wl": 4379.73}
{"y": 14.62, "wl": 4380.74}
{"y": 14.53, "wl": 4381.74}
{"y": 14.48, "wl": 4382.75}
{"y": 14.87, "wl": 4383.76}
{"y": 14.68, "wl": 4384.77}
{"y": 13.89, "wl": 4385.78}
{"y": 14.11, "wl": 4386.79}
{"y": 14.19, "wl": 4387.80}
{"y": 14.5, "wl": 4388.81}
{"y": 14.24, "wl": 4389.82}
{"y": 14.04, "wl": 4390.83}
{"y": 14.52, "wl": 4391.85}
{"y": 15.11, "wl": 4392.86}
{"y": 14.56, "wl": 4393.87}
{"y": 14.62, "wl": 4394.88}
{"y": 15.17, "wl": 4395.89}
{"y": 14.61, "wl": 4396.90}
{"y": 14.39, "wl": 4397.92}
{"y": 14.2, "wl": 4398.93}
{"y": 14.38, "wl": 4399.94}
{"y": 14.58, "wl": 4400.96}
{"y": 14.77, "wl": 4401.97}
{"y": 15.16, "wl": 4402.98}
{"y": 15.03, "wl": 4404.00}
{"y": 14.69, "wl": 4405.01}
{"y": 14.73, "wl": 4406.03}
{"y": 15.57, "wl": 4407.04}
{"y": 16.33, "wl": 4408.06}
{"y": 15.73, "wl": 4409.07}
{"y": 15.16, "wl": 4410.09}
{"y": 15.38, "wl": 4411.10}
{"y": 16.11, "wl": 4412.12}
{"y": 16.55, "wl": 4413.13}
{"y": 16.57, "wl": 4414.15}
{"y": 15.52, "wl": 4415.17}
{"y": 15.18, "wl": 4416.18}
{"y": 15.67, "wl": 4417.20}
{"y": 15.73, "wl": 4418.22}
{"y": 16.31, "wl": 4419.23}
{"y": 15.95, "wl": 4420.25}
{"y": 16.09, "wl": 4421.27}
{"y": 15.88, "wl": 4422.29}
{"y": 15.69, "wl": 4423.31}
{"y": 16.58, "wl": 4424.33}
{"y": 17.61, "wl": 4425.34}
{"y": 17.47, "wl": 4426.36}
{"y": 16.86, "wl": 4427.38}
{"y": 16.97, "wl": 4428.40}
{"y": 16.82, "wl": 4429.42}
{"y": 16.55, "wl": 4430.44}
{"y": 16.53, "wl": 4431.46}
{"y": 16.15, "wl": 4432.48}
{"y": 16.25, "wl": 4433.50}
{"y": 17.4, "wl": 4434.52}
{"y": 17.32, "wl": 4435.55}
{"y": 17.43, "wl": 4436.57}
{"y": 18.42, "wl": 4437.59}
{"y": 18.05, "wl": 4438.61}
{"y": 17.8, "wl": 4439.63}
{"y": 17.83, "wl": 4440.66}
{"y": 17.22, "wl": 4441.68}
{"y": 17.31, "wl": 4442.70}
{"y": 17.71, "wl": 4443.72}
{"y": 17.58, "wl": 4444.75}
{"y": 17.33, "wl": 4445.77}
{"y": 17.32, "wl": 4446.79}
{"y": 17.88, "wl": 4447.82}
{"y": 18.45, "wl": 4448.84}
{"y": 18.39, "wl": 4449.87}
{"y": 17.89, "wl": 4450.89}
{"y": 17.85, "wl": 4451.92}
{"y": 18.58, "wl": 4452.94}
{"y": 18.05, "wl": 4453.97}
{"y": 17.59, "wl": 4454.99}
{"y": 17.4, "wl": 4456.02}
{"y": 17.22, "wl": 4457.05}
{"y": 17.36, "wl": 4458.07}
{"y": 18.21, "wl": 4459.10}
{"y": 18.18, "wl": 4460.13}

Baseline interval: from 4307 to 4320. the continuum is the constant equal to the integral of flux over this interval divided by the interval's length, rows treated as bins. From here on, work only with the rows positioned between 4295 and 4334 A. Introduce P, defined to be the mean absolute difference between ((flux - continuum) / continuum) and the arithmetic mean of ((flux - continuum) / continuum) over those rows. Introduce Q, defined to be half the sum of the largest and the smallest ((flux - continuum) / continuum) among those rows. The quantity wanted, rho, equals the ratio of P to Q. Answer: -4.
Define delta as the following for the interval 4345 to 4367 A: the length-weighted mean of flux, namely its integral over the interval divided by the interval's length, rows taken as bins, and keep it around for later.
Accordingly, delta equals 13.8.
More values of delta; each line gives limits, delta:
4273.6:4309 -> 14.8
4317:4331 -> 13.8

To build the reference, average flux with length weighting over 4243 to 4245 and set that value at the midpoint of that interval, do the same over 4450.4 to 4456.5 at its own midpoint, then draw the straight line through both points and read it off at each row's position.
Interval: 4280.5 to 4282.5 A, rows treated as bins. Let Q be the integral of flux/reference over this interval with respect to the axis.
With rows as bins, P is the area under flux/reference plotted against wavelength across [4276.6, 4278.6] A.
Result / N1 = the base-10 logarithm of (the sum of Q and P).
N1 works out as 0.593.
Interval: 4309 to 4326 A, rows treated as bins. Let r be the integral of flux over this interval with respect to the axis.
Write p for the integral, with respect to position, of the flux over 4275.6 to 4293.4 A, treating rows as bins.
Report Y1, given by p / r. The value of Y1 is 1.08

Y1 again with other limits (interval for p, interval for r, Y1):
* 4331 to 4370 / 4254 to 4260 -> 5.65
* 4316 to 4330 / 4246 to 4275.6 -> 0.41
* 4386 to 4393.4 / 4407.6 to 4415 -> 0.90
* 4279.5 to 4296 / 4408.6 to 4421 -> 1.22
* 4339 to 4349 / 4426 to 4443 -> 0.48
